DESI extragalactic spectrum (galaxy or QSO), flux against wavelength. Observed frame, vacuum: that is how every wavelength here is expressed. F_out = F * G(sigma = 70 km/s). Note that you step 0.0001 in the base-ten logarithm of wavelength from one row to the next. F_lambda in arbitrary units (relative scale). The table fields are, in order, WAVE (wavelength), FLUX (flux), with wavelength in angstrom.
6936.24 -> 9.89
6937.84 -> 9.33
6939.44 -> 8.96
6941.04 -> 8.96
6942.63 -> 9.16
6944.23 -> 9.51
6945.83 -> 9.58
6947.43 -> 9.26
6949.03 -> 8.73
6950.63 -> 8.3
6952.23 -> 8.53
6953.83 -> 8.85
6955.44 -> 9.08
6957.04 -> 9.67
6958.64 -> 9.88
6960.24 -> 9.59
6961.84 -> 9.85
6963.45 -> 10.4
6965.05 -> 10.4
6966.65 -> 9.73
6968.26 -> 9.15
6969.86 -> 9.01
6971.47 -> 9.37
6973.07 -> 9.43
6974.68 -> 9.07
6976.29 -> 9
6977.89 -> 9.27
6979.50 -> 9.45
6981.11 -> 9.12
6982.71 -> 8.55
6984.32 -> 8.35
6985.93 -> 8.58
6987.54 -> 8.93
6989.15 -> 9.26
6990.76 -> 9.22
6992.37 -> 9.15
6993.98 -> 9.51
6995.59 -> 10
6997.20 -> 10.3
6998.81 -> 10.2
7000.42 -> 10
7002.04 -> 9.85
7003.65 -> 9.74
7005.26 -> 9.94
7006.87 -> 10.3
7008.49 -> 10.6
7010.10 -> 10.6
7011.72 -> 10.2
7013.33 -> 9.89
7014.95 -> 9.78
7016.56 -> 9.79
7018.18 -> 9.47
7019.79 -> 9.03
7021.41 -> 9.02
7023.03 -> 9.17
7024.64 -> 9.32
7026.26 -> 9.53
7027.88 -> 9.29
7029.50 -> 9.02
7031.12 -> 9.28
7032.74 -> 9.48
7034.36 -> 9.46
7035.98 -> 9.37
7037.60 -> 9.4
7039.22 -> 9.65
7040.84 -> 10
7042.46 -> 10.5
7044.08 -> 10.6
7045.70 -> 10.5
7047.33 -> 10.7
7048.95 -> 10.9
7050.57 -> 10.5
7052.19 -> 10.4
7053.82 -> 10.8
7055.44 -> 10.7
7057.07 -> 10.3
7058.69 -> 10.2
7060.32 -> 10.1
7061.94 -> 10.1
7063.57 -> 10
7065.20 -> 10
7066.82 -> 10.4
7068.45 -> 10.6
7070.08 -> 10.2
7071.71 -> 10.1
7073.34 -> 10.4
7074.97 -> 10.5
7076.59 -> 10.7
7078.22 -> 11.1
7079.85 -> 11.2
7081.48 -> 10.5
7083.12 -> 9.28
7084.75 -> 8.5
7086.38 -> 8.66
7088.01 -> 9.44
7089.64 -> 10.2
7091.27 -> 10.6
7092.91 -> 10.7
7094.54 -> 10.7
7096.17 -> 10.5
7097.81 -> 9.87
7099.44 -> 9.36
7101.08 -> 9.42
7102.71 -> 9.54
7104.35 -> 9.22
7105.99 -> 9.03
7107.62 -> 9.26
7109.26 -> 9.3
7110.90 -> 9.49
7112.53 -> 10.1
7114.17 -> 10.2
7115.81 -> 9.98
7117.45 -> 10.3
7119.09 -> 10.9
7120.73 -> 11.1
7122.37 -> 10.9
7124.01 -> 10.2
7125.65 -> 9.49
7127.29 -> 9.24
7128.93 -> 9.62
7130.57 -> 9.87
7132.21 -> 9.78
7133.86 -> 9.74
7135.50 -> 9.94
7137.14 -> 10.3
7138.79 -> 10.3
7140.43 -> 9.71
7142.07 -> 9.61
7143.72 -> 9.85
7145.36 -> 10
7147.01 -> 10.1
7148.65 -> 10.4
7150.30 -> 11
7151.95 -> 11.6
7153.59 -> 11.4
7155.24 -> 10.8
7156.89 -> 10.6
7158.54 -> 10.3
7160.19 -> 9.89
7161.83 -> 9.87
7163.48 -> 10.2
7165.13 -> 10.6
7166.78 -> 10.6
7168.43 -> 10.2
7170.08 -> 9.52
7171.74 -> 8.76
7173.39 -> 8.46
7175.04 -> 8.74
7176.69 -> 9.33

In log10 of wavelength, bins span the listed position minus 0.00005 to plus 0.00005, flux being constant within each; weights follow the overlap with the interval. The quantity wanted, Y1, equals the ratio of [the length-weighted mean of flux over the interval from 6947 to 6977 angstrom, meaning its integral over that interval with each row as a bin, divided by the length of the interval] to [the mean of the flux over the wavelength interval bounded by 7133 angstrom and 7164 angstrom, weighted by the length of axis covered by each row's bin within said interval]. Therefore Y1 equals 0.91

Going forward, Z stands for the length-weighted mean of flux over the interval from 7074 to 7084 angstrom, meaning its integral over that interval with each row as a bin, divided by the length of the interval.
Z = 10.53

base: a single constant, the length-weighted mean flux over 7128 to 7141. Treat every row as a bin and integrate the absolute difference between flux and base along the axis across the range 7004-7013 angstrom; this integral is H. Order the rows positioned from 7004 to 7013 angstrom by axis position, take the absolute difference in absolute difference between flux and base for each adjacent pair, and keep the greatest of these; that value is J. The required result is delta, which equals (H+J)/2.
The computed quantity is 1.9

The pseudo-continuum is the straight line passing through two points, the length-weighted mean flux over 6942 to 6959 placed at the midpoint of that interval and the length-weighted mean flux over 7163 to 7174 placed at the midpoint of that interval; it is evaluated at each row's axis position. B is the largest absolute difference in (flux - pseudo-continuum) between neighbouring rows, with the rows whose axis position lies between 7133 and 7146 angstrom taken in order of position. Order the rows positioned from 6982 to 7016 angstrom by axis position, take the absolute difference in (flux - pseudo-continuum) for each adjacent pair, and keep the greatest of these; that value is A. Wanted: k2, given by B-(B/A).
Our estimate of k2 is -0.63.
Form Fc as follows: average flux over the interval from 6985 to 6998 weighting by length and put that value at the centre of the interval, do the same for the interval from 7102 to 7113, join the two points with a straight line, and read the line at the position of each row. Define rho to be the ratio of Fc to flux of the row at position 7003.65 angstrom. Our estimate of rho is 0.96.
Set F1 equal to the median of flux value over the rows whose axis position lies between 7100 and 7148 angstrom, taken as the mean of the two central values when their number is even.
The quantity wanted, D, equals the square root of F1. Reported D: 3.14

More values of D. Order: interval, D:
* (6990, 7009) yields 3.16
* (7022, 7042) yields 3.06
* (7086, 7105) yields 3.12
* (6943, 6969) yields 3.09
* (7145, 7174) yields 3.20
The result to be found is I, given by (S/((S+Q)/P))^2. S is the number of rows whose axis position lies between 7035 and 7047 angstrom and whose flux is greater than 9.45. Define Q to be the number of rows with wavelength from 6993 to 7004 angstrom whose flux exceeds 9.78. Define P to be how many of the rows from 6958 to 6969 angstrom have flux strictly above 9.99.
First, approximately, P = 2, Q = 5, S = 5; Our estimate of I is 1.0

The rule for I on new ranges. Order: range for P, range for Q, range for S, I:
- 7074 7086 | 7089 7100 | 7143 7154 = 7.2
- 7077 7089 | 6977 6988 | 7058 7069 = 9.0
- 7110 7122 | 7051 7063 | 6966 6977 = 0.4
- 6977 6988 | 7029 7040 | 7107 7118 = 0.0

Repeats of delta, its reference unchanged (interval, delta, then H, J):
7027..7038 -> 3.3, 6.4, 0.27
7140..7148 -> 0.8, 1.4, 0.24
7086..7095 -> 3.5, 6.2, 0.78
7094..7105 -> 3.0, 5.4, 0.56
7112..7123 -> 3.6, 6.5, 0.60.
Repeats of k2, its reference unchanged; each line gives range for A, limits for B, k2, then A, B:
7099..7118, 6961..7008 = -0.44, 0.61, 0.67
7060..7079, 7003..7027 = -0.65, 0.40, 0.44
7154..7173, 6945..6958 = -0.18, 0.76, 0.59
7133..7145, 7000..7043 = -0.34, 0.59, 0.50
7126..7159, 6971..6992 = -0.38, 0.60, 0.57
